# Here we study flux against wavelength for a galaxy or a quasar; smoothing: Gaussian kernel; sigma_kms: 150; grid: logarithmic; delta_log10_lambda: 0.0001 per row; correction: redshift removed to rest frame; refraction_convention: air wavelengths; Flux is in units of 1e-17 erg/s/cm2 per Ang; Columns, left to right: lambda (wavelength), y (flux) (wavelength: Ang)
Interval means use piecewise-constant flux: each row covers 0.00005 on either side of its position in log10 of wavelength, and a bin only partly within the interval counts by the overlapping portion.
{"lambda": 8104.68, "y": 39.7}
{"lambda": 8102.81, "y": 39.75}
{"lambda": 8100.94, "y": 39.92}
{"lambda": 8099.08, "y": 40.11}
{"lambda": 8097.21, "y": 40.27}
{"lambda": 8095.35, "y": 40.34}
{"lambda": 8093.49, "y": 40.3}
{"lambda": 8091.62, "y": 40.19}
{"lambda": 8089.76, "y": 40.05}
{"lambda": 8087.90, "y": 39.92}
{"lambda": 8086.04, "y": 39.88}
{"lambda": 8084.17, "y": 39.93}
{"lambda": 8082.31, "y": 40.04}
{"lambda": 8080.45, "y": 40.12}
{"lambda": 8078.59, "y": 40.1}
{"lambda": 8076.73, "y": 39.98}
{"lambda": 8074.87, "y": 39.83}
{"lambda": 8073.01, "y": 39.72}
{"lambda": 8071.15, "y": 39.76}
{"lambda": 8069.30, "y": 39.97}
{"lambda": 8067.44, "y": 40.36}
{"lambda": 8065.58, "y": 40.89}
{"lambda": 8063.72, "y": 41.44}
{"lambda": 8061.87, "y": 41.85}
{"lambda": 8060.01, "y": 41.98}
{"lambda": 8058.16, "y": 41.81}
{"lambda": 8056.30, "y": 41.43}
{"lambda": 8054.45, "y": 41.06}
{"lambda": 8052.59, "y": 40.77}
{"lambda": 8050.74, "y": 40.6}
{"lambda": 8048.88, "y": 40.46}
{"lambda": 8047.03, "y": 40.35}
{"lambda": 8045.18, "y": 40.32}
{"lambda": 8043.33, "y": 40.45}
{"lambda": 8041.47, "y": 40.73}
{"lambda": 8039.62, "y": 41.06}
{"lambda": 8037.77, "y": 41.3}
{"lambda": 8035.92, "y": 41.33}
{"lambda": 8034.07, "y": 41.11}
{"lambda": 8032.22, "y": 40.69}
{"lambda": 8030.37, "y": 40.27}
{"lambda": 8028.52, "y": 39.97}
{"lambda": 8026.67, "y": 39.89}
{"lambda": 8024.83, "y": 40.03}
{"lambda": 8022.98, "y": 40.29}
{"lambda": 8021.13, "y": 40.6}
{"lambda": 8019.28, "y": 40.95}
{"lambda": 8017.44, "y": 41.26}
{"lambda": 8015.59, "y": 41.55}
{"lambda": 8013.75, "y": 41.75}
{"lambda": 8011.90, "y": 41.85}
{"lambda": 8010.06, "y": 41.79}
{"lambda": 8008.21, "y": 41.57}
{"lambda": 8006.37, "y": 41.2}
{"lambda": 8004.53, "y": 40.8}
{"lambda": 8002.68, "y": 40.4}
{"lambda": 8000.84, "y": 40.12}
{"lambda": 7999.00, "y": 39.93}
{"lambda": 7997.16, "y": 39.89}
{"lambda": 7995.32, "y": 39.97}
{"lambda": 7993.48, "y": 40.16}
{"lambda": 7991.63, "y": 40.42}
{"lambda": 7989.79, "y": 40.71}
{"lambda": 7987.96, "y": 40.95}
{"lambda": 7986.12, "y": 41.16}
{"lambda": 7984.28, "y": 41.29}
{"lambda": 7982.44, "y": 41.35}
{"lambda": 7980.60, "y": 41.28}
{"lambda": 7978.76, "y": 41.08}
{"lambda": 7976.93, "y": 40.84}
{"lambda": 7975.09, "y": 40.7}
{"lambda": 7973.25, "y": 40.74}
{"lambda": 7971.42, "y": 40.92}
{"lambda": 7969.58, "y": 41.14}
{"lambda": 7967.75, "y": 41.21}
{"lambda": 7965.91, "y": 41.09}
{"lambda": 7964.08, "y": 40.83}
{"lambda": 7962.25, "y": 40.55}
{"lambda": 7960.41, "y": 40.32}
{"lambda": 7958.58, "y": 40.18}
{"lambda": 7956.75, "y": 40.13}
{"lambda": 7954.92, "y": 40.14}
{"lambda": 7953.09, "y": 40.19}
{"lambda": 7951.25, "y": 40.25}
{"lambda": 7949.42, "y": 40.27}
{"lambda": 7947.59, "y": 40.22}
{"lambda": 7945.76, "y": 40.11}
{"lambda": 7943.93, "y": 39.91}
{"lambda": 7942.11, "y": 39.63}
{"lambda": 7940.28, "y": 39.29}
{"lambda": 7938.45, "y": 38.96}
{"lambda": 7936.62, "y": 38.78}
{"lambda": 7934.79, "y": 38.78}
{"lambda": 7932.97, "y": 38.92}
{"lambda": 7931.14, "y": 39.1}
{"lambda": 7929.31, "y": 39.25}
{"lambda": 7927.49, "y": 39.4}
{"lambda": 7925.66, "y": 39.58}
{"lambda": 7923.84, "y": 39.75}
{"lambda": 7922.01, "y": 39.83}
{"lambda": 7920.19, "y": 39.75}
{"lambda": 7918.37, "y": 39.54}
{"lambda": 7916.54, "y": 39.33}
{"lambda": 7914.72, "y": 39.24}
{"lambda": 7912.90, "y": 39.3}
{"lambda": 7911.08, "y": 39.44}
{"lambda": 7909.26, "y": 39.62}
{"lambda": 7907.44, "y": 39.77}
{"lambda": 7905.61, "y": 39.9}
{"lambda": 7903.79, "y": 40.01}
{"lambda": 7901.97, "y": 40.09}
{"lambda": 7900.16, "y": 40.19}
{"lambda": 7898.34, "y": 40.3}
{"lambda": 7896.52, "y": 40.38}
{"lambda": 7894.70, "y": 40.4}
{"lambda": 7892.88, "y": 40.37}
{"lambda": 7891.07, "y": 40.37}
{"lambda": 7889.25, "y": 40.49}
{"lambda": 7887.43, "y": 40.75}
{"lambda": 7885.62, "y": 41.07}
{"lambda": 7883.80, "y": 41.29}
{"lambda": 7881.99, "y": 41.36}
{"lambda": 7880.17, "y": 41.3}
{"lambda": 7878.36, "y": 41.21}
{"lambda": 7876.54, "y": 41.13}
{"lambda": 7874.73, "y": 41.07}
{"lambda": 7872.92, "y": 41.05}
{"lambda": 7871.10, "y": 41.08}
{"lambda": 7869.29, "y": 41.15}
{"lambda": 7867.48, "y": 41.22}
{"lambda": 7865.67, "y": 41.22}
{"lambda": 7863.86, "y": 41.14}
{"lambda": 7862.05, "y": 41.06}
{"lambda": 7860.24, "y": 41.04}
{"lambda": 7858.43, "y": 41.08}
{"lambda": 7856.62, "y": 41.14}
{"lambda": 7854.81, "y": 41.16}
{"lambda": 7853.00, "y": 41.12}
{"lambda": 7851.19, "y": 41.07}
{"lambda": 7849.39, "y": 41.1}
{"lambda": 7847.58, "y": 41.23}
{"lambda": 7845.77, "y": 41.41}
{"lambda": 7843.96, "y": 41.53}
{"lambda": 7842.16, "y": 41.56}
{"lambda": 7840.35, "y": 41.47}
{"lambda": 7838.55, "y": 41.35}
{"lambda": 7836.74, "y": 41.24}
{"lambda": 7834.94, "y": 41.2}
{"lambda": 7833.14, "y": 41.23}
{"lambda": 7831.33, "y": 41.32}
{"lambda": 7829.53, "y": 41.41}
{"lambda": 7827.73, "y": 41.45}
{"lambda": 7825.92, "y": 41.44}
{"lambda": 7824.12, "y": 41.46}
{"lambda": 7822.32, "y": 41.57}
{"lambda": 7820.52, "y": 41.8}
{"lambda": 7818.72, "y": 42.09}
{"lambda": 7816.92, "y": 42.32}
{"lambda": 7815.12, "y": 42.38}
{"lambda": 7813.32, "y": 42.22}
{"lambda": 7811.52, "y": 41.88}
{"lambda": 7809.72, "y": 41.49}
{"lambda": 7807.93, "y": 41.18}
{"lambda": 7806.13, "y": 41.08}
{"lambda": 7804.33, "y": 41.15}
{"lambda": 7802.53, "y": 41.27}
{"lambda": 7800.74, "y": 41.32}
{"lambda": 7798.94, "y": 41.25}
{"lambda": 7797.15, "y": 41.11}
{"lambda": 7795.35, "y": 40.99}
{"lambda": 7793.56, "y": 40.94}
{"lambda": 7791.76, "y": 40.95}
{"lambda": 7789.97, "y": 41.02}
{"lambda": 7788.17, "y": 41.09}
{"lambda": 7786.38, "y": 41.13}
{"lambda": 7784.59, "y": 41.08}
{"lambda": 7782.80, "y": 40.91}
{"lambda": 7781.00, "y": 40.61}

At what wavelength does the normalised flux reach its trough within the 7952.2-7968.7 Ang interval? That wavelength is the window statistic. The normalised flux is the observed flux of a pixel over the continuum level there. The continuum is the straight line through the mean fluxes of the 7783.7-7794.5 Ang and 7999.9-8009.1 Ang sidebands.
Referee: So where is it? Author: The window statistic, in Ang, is 7956.75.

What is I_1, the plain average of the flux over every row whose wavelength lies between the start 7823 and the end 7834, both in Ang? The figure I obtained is 41.4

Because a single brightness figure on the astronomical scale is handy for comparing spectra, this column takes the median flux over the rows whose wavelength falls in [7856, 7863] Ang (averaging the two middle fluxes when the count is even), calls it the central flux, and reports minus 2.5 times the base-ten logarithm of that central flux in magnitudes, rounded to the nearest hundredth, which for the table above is -4.03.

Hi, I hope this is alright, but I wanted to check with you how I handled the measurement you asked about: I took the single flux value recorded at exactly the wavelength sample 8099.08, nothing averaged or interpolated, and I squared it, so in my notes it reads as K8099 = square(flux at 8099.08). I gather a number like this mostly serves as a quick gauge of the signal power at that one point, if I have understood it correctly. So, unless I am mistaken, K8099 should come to 1609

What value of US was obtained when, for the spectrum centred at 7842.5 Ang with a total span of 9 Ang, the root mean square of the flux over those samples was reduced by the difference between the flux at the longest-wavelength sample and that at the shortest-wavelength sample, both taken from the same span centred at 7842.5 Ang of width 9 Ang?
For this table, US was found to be 41.4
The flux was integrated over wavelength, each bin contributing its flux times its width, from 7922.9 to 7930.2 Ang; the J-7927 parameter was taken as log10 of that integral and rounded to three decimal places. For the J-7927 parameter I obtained 2.460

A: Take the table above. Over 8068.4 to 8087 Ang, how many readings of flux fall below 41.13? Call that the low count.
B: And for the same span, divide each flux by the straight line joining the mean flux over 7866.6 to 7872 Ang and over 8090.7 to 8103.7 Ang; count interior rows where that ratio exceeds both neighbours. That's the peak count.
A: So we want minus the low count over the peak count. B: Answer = -10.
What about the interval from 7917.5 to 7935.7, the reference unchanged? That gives -10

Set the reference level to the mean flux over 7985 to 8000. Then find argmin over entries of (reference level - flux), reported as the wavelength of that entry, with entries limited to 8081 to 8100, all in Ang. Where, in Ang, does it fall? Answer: 8095.35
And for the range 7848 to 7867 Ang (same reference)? 7865.67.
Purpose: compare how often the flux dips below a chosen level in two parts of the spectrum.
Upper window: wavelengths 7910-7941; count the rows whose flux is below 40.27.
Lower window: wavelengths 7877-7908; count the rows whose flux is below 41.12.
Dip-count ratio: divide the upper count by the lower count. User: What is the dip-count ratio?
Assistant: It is 1.3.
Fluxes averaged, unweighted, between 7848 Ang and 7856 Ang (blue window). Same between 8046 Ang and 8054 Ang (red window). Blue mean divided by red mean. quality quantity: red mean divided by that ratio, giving 40.0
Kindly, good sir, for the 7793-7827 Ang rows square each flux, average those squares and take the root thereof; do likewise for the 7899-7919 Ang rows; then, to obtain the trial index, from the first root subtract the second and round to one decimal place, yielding 1.8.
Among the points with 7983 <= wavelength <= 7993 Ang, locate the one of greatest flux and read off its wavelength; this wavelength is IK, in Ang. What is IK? 7984.28 Ang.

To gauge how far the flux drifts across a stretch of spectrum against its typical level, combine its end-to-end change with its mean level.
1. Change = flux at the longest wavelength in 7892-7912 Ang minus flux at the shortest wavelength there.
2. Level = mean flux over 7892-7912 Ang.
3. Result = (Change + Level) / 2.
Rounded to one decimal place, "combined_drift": 19.6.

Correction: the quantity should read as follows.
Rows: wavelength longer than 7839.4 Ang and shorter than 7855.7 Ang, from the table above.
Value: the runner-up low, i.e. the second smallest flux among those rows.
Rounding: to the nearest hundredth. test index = 41.10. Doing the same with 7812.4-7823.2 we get 41.80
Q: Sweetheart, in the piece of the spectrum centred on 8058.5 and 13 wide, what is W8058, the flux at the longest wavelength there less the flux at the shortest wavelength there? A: 0.7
